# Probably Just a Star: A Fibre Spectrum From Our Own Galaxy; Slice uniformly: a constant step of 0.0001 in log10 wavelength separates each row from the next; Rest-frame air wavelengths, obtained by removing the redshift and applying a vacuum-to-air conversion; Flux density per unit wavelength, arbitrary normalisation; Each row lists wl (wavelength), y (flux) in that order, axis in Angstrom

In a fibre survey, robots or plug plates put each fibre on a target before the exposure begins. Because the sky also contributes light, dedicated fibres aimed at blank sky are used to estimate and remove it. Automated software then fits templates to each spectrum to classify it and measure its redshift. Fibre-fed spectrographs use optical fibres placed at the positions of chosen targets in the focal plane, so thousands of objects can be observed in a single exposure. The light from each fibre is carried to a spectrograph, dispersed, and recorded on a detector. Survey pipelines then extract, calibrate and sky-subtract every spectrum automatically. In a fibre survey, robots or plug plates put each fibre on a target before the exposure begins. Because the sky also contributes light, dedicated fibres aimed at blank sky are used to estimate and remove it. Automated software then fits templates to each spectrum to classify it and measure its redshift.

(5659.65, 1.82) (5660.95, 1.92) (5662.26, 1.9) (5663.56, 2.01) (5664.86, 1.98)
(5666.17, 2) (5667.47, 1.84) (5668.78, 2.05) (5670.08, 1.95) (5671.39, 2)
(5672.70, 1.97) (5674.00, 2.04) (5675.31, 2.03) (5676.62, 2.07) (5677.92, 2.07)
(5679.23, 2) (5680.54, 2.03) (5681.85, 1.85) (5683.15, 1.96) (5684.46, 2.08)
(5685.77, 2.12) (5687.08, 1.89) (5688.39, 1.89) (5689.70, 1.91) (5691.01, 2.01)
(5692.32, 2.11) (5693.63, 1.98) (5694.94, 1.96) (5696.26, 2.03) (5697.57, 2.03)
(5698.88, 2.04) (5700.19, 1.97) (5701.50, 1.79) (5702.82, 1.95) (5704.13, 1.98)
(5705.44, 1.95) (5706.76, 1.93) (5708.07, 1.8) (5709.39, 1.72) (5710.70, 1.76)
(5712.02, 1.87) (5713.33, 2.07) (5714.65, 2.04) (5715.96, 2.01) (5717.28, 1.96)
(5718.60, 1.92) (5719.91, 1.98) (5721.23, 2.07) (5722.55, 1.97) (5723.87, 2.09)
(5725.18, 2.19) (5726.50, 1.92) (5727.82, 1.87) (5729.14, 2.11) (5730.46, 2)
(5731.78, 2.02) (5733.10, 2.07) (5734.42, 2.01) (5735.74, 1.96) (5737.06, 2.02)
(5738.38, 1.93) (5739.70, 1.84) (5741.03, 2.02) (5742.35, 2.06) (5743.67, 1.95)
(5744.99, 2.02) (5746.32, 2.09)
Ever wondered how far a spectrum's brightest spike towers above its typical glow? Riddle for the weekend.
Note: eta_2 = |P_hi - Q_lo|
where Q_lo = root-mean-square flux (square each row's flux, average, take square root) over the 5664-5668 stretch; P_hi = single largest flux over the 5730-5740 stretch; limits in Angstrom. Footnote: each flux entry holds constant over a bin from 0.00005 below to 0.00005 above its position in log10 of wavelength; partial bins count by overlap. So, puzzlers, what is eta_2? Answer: 0.13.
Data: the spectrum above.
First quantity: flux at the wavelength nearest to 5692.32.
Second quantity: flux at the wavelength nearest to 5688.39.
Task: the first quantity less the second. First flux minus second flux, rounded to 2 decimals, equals 0.22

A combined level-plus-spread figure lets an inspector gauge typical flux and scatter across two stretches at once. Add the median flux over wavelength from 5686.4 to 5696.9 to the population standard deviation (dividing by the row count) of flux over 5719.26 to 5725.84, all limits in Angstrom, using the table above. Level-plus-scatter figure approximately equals 2.050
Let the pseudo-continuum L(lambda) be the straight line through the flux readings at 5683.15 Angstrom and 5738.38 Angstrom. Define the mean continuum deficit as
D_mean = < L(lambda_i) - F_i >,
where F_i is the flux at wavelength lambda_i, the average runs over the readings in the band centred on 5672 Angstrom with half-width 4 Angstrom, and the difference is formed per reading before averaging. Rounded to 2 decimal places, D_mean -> -0.04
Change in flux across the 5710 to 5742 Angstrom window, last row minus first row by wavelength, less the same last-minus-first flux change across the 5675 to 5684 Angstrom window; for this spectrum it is 0.3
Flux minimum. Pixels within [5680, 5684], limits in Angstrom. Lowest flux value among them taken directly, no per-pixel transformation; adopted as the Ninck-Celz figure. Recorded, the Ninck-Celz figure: 1.85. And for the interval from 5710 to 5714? 1.76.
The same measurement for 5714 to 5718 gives 1.96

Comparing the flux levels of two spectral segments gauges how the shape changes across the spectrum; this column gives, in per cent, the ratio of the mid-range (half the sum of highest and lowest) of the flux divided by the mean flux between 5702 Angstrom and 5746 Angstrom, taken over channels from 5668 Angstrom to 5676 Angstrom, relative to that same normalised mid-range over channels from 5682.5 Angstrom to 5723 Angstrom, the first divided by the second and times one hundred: 104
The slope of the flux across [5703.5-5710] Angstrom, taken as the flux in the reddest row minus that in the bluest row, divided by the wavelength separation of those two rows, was -0.05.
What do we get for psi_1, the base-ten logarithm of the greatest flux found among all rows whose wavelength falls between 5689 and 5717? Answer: 0.324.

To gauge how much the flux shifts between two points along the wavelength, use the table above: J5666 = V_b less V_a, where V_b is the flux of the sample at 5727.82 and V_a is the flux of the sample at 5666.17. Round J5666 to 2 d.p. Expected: -0.13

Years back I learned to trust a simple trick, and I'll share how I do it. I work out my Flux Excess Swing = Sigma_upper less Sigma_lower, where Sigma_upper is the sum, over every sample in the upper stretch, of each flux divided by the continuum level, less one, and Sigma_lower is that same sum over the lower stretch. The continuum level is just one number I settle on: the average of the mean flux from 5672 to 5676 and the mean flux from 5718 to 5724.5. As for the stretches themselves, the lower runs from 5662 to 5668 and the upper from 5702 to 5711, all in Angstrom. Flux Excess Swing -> -0.33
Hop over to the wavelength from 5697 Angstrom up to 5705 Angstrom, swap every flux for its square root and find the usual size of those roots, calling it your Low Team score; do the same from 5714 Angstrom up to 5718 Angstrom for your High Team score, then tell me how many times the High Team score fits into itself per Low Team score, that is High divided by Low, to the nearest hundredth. 1.01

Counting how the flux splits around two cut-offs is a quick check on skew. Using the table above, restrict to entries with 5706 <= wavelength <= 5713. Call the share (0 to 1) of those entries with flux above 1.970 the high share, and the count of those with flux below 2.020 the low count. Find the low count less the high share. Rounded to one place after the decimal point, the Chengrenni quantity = 5.0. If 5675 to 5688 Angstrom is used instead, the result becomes 3.3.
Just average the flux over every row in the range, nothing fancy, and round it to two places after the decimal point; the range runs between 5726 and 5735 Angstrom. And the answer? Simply 2.00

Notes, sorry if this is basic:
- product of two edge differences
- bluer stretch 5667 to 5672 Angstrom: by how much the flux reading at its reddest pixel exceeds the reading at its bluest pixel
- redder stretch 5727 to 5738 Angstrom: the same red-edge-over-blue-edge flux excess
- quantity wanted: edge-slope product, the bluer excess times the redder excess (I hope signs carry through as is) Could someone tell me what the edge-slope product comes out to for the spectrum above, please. 0.024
